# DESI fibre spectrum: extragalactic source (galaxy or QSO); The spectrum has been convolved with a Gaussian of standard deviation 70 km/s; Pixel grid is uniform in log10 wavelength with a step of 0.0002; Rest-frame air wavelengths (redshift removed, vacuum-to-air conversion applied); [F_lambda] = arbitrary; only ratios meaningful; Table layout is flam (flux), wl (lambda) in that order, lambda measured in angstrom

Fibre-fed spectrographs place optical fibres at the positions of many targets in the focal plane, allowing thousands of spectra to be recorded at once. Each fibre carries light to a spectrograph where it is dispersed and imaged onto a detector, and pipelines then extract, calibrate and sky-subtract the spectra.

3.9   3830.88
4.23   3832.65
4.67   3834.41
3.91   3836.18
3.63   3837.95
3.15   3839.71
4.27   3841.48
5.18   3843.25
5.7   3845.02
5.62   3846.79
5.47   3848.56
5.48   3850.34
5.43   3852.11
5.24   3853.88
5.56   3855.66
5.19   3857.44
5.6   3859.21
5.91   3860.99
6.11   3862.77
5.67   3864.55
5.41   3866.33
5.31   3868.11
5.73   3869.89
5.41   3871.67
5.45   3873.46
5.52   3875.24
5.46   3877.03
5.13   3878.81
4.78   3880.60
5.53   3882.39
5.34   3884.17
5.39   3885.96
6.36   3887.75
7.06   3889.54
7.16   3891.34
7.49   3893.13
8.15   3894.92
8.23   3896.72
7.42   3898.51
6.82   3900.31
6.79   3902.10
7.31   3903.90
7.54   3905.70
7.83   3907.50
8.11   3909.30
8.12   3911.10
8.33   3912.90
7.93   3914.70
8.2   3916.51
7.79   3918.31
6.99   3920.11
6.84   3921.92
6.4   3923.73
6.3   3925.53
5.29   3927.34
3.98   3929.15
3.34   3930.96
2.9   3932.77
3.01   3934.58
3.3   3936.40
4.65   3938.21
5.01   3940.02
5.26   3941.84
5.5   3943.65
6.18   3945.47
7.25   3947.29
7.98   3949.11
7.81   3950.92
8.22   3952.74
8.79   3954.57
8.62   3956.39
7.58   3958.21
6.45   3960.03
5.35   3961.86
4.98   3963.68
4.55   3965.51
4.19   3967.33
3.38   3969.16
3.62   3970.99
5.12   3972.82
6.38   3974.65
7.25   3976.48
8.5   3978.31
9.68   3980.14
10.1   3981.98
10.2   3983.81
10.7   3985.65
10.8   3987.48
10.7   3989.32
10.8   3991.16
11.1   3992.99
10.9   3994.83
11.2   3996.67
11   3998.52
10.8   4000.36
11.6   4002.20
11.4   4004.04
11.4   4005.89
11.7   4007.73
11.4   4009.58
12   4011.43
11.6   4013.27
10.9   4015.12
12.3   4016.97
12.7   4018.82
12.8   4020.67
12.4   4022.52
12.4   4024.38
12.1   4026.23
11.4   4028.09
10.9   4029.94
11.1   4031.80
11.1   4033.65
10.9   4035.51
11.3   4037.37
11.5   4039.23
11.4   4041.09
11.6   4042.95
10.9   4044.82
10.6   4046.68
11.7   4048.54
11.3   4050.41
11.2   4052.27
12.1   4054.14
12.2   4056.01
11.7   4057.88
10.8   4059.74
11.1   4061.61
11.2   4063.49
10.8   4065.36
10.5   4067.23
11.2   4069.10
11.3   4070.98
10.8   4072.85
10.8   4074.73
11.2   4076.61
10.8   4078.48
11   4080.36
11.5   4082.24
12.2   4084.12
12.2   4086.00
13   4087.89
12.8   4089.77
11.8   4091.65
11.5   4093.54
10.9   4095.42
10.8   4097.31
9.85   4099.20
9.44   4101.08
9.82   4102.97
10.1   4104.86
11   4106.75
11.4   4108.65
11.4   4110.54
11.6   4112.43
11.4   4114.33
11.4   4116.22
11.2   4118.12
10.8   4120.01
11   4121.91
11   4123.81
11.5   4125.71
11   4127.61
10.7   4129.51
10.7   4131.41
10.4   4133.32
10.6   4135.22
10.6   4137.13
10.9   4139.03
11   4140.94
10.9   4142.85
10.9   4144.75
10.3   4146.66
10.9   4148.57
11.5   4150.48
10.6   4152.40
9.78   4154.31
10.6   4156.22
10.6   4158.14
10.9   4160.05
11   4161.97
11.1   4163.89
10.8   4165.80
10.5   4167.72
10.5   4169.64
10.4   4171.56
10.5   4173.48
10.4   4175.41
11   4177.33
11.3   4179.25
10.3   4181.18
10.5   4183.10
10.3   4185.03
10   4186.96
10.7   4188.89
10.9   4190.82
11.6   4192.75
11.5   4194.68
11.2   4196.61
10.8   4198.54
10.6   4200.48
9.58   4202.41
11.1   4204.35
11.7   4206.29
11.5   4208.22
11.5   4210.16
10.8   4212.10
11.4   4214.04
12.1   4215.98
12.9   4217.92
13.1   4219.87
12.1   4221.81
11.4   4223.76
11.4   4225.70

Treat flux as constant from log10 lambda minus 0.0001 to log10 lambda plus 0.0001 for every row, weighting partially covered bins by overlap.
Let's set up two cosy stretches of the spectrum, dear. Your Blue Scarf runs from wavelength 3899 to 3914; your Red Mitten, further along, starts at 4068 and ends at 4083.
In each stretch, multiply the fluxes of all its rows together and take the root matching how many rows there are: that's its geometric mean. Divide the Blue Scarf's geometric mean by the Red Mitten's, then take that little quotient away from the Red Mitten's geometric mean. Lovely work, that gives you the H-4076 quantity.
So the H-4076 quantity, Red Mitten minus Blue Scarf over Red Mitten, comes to 10.4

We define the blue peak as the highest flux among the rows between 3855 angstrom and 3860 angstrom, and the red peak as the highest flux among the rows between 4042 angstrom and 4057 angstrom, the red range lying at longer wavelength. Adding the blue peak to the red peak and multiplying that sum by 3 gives 53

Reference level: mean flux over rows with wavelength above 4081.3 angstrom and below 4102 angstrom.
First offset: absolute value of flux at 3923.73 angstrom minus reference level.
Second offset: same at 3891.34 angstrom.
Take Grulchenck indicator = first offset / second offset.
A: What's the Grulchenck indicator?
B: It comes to 1.2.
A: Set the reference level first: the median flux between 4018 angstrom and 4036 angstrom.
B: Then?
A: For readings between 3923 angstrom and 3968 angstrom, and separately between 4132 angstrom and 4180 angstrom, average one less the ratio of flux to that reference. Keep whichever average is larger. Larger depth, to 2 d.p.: 0.51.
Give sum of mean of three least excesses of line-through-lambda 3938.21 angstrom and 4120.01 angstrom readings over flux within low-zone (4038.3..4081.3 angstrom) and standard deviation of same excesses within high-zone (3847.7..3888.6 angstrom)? -3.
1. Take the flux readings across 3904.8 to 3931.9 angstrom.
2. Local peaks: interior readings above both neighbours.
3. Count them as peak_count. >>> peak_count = 2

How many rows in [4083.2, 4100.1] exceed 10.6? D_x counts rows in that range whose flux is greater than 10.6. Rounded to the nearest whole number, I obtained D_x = 8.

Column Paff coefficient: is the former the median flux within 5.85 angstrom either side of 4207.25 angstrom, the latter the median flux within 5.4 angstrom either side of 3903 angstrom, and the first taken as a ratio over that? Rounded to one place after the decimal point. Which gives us 1.5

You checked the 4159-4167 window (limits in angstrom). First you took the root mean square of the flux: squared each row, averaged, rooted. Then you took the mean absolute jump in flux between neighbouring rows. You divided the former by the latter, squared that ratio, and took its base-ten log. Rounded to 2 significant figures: 3.6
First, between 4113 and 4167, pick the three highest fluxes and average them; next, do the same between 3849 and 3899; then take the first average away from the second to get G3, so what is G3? -3.5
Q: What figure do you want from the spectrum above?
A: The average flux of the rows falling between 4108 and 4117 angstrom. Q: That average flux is 11.4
